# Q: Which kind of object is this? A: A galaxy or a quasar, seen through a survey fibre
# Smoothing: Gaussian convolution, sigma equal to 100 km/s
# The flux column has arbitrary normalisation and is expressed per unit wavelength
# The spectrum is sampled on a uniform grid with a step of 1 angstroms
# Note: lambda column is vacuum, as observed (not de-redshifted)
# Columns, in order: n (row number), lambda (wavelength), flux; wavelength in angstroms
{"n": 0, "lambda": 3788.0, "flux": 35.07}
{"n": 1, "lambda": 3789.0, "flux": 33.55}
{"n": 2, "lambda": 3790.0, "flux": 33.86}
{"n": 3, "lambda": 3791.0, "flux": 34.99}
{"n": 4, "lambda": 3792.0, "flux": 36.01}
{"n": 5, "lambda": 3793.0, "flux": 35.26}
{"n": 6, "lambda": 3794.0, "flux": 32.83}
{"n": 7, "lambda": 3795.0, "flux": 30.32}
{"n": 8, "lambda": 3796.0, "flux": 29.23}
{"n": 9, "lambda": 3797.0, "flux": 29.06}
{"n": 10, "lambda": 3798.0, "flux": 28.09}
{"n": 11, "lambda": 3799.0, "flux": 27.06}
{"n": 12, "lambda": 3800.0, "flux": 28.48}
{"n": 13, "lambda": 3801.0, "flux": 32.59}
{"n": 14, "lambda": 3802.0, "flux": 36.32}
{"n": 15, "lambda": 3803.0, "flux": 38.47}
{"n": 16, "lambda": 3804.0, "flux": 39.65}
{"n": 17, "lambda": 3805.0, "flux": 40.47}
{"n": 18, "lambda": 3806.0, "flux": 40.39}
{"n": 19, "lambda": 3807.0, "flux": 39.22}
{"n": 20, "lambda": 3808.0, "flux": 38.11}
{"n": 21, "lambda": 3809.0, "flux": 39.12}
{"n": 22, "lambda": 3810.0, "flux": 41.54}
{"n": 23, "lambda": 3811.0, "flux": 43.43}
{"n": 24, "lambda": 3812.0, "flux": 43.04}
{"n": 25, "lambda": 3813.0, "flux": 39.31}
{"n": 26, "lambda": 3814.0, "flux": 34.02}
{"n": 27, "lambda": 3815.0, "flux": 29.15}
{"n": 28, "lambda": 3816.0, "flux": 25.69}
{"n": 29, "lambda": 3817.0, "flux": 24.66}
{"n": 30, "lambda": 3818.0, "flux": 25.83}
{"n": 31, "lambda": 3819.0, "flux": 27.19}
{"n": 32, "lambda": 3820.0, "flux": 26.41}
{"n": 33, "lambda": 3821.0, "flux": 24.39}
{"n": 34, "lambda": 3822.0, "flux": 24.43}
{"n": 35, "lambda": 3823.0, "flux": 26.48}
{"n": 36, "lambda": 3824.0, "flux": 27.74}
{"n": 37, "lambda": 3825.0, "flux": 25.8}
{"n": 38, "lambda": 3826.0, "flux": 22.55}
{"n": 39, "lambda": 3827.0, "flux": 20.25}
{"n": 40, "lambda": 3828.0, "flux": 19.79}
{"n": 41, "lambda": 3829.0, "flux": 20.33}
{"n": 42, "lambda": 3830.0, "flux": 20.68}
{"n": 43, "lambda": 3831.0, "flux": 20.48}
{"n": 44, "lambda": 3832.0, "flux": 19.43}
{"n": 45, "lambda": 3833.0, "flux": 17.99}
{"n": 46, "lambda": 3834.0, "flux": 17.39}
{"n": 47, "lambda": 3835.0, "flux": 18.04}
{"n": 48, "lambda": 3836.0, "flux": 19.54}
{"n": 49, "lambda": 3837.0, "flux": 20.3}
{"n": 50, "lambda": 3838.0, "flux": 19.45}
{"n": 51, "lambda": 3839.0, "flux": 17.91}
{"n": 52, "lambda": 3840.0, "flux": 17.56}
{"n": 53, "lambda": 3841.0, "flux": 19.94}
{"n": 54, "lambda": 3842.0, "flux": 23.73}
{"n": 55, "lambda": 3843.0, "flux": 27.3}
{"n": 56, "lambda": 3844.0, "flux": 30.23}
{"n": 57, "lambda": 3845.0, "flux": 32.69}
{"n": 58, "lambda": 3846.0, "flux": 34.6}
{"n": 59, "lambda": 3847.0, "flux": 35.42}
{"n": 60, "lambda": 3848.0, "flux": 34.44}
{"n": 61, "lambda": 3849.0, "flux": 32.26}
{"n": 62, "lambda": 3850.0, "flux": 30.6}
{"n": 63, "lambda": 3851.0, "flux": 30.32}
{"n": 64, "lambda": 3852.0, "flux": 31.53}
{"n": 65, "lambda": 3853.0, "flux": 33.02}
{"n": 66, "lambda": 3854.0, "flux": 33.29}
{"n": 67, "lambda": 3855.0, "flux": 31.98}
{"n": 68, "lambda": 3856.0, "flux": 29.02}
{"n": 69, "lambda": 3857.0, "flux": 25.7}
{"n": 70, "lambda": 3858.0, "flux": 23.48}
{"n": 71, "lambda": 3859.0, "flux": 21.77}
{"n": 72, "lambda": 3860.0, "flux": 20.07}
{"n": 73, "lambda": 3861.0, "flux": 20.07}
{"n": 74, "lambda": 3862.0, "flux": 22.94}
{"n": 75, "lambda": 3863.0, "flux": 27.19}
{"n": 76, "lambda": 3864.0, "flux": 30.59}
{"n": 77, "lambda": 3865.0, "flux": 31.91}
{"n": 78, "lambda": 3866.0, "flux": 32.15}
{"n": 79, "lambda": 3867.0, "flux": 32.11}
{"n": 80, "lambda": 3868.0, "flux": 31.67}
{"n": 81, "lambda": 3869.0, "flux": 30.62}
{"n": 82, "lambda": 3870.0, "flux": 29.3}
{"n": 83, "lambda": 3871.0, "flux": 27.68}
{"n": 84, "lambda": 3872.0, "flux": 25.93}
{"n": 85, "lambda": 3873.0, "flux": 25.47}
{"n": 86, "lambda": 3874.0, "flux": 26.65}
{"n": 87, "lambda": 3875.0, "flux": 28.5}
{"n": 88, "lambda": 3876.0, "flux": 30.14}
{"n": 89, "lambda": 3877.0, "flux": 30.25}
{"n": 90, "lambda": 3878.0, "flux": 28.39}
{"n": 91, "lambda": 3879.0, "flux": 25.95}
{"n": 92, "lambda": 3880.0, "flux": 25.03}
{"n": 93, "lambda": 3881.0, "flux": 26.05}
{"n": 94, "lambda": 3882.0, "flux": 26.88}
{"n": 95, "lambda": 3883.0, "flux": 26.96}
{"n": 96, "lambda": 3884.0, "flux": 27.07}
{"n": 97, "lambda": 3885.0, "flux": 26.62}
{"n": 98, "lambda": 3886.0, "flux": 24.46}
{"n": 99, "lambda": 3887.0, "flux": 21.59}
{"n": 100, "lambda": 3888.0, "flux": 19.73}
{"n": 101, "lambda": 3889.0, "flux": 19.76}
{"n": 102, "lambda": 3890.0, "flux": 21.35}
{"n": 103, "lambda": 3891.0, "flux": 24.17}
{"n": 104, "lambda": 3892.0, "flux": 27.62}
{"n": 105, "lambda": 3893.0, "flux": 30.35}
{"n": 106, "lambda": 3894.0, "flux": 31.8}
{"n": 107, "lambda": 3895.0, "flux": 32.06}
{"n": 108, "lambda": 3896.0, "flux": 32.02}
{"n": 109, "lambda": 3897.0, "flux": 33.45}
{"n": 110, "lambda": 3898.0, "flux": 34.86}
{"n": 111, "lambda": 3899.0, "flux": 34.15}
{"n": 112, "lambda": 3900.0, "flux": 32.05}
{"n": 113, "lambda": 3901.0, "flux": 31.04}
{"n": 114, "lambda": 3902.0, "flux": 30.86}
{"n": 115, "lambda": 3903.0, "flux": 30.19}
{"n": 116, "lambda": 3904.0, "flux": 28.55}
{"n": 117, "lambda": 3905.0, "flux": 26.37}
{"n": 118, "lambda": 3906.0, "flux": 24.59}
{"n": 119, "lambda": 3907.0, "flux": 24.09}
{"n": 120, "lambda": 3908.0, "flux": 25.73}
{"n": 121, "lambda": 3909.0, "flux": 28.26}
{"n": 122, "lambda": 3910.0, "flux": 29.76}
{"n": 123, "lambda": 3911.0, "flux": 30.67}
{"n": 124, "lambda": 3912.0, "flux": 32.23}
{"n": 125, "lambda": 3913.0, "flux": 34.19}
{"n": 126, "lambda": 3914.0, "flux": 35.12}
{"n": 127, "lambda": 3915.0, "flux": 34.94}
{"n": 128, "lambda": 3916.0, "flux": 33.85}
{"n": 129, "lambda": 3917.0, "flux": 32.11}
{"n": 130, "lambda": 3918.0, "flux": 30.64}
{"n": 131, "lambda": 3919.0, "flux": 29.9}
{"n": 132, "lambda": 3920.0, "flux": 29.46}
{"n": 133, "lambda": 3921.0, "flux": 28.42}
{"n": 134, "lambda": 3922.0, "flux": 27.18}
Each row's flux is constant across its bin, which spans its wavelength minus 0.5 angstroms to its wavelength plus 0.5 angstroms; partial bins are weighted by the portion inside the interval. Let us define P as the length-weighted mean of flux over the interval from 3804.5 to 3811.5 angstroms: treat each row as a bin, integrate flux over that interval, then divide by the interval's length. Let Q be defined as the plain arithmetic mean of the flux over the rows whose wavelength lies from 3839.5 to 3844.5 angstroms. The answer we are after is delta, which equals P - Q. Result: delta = 17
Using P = 40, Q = 24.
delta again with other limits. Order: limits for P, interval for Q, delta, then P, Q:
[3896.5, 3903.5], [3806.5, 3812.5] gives -8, 32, 41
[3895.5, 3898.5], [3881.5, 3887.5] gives 8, 33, 26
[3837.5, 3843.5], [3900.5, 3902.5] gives -10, 21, 31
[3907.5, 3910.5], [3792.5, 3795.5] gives -5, 28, 33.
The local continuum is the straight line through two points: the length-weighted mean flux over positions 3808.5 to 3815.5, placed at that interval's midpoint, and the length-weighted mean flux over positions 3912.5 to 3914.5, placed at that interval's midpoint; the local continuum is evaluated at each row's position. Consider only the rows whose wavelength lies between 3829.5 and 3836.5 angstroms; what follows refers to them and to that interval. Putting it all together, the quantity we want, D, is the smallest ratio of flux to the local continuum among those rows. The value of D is 0.46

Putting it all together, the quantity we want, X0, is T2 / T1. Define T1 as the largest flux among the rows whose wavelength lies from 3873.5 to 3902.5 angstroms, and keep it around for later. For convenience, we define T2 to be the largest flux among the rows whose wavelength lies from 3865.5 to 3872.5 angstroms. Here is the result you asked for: 0.92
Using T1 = 34.86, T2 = 32.15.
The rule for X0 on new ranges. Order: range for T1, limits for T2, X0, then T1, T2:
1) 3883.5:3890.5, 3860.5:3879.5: 1.19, 27.07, 32.15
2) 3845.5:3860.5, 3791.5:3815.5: 1.23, 35.42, 43.43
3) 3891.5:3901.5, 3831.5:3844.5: 0.87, 34.86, 30.23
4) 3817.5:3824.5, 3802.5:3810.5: 1.50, 27.74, 41.54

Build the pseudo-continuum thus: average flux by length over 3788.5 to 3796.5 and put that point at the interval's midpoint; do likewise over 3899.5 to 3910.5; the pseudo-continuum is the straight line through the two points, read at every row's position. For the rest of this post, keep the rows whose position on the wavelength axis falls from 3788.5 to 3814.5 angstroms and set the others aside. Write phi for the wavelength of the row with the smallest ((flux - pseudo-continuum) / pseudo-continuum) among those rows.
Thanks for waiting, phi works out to 3799.0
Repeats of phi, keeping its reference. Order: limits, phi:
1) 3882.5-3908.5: 3888.0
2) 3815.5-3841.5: 3834.0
